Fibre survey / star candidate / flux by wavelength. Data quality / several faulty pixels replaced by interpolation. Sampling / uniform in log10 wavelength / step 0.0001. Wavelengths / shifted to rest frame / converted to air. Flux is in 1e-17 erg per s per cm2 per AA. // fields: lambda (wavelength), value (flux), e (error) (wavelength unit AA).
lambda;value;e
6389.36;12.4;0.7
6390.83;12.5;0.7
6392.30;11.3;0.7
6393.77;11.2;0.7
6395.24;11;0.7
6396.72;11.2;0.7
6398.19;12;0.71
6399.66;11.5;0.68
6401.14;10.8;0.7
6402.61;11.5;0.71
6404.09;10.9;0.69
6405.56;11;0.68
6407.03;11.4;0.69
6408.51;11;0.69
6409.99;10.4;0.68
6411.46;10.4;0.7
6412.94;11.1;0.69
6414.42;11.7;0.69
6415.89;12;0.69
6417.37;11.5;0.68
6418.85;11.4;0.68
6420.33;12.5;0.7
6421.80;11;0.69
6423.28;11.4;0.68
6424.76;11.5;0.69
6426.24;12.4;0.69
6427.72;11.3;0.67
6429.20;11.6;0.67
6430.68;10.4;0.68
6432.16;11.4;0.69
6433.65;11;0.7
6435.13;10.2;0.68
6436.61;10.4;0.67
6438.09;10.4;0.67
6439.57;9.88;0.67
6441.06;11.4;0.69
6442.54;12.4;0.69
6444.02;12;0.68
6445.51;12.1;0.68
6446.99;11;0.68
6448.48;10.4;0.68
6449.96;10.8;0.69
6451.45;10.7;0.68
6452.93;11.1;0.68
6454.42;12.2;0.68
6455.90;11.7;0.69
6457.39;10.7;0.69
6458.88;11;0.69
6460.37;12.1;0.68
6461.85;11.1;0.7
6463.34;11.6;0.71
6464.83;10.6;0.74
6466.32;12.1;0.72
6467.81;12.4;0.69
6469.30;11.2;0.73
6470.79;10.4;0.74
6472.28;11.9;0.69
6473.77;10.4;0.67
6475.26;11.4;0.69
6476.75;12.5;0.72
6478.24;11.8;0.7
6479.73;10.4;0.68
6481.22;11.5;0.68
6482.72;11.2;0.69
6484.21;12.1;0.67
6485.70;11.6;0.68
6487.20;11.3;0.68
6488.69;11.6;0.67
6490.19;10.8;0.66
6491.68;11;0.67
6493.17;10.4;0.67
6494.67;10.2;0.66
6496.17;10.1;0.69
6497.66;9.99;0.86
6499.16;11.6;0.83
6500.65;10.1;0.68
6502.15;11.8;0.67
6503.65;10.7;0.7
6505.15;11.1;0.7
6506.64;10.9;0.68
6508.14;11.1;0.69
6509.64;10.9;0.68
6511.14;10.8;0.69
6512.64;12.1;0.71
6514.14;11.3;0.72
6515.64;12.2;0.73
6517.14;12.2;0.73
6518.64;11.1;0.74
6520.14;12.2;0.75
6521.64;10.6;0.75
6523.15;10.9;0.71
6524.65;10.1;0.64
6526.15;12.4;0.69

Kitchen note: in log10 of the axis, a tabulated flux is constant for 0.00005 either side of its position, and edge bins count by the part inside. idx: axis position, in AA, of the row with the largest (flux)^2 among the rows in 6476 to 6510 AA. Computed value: 6476.75 AA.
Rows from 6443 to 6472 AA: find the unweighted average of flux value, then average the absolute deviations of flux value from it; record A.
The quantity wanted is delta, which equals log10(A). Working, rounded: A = 0.59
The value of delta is -0.23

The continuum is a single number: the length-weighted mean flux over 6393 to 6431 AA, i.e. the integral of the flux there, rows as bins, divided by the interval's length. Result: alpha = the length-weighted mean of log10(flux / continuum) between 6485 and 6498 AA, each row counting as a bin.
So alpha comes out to -0.021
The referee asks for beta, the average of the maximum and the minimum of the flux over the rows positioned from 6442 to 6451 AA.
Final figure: 11.4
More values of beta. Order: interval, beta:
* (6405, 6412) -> 10.9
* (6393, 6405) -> 11.4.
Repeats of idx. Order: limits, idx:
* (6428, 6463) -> 6442.54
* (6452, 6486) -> 6476.75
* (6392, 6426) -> 6420.33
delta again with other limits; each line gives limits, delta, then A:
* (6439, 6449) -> -0.12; 0.76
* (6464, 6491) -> -0.26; 0.54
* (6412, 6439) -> -0.30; 0.50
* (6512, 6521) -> -0.36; 0.43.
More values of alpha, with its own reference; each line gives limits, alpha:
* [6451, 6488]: 0.003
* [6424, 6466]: -0.006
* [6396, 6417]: -0.005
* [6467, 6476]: -0.002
